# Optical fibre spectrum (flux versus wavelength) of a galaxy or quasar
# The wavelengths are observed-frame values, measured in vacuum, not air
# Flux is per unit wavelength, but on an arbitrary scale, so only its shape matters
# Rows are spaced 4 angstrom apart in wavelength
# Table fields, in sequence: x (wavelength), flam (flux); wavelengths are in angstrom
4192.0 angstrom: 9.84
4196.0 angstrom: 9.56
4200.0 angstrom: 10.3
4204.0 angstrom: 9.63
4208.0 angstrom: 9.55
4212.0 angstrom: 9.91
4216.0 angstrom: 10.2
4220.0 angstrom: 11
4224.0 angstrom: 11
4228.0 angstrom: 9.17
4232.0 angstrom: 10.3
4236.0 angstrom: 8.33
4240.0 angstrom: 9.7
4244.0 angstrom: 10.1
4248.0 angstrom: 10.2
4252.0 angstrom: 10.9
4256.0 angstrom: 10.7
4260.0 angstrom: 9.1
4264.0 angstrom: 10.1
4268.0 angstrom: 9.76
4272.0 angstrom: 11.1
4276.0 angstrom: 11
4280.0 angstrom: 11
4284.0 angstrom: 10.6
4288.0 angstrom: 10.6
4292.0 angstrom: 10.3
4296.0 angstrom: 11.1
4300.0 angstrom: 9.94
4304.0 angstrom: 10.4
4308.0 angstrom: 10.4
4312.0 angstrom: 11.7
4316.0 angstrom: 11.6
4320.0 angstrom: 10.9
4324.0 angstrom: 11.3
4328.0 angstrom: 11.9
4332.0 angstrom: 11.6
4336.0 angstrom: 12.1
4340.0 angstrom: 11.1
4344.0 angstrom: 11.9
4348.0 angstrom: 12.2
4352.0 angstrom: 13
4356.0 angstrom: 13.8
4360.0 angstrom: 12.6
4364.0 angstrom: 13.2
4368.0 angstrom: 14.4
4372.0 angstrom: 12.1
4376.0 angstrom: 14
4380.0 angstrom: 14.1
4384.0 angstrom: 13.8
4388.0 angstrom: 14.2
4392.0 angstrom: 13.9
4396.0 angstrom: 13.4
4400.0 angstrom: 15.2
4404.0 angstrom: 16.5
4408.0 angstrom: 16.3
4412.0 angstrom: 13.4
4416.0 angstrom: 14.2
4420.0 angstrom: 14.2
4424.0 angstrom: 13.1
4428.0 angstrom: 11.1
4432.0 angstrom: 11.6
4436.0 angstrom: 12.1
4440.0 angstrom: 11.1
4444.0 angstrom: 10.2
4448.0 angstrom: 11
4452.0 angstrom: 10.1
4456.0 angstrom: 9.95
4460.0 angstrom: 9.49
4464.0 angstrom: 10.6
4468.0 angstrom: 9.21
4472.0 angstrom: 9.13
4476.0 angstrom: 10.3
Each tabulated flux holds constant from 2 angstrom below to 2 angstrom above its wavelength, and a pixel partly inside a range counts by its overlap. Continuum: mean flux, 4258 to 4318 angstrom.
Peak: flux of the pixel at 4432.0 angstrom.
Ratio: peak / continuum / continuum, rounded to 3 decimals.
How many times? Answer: 0.104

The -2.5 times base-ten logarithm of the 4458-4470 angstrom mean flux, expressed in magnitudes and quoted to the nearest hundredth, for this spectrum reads -2.47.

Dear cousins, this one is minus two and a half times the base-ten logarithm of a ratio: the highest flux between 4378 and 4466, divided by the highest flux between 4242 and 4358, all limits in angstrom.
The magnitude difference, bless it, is -0.19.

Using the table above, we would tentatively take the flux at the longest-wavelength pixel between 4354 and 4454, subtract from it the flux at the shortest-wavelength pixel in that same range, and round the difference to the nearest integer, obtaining -4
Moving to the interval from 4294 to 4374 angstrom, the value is 1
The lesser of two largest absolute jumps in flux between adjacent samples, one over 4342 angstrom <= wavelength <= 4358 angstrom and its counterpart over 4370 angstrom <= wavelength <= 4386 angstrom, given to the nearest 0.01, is 0.80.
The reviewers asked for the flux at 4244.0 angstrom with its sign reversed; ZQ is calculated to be -10.1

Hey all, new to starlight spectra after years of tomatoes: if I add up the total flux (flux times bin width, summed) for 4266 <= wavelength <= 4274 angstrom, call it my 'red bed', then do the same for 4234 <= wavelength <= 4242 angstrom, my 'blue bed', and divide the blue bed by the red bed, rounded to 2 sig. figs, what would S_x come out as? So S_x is 0.86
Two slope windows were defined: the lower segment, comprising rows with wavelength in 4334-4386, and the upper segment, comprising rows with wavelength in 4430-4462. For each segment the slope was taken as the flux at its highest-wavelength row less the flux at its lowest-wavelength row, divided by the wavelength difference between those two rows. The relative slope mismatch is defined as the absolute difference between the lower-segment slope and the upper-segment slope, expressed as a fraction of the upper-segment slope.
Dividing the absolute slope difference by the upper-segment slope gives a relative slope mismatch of -1.5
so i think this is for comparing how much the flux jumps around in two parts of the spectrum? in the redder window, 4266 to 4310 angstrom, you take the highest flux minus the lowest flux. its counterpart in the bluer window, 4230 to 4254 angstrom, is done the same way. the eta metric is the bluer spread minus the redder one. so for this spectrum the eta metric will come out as 1.2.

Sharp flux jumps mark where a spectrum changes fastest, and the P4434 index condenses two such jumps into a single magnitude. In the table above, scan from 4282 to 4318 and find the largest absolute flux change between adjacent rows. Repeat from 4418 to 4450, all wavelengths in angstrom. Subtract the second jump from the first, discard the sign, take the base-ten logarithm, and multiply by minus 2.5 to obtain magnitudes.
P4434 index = 0.4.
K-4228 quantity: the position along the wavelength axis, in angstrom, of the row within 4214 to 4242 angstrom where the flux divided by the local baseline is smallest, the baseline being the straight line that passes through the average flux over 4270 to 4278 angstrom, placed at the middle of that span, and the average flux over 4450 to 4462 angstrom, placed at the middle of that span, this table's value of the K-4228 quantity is 4236.0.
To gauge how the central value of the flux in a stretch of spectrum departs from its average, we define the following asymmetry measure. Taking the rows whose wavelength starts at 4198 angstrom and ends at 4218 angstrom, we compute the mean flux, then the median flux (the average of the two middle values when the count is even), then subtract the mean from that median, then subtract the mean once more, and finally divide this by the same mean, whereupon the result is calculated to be -1.00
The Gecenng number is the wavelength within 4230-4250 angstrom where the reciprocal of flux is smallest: 4232.0 angstrom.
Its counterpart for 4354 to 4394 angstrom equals 4368.0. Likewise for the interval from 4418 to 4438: 4420.0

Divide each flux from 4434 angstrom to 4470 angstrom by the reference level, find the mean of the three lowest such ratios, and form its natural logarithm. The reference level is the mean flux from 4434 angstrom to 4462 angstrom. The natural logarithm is -0.10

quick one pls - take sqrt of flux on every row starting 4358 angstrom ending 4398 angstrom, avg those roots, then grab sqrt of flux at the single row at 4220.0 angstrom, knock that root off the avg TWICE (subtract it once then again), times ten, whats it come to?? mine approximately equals -30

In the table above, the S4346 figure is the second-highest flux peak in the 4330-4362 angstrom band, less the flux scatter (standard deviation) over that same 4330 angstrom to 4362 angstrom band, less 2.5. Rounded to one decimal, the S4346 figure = 9.7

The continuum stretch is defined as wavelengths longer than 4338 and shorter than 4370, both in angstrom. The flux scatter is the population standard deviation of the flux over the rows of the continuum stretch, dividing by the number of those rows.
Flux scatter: 1.0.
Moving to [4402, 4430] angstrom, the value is 1.7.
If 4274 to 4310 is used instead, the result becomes 0.4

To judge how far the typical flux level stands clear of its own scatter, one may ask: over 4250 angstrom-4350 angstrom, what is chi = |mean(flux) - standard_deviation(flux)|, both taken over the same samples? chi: 10.2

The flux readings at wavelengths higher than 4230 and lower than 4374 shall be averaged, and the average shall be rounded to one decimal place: 11.1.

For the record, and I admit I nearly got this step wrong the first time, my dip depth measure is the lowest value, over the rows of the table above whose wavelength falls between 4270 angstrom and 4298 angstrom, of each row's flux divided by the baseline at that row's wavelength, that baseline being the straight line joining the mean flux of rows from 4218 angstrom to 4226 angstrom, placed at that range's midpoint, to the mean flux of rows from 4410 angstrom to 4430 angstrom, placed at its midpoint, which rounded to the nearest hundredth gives 0.87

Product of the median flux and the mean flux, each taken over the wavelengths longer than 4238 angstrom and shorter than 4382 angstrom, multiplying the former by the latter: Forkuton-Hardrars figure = 127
